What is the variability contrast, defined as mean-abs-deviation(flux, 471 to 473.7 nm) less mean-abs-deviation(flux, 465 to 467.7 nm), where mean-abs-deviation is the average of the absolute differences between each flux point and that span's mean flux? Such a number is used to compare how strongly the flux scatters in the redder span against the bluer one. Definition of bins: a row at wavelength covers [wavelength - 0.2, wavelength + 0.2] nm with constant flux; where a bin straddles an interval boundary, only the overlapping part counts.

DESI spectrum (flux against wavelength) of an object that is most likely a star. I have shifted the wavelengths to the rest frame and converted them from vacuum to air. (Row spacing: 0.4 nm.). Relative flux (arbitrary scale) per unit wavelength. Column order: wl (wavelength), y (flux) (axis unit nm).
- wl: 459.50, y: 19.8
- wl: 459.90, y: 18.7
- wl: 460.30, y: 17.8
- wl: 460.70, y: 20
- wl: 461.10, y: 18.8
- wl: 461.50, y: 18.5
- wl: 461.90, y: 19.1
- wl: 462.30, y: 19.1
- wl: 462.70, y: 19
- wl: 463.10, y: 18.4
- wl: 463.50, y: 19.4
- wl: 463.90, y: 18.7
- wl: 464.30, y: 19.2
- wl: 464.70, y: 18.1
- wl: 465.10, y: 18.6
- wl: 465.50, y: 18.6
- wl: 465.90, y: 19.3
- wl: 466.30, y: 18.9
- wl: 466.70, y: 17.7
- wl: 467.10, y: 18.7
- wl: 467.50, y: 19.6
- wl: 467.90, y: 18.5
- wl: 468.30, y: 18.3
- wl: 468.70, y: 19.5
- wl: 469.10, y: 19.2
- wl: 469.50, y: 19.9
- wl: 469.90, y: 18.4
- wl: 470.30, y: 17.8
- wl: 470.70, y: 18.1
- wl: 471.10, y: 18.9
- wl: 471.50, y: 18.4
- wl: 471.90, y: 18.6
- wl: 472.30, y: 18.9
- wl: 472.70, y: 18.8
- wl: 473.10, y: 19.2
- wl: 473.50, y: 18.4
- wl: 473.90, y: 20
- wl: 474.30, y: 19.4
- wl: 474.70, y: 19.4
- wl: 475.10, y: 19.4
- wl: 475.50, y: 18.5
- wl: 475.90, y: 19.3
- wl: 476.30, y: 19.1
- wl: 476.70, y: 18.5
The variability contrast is -0.19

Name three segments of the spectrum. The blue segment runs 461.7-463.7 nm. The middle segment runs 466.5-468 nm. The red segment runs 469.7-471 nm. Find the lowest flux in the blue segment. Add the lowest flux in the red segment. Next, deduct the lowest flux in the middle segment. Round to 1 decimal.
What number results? 18.5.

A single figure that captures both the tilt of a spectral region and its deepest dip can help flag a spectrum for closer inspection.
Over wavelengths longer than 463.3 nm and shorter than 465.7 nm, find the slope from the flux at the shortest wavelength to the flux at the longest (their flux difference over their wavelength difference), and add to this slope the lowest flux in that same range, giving 17.7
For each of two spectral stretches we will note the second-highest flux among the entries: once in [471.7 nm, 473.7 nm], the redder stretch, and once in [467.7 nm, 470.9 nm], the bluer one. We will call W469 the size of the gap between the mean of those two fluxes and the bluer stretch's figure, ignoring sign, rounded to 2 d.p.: 0.30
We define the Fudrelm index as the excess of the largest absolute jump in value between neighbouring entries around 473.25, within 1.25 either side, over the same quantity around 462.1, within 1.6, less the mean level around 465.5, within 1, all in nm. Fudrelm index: -18.3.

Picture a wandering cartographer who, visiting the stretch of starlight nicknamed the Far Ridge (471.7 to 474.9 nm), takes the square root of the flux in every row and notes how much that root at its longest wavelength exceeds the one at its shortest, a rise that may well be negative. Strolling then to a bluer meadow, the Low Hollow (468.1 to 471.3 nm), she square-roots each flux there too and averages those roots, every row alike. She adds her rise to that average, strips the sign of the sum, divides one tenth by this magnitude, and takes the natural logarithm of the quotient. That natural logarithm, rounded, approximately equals -3.79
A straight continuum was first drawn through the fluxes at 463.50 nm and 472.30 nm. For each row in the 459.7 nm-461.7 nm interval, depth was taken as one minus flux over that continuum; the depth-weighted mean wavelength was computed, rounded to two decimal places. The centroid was 460.62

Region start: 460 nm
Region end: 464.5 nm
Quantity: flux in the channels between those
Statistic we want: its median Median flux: 19.0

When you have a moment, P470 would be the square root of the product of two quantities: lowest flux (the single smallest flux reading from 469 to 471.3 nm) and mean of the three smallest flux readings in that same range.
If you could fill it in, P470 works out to 17.9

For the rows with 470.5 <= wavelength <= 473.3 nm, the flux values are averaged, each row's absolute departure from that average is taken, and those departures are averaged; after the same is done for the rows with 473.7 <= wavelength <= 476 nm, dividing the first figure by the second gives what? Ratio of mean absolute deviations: 1.0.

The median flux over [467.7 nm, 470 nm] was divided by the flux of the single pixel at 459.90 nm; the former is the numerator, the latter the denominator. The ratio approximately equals 1.01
